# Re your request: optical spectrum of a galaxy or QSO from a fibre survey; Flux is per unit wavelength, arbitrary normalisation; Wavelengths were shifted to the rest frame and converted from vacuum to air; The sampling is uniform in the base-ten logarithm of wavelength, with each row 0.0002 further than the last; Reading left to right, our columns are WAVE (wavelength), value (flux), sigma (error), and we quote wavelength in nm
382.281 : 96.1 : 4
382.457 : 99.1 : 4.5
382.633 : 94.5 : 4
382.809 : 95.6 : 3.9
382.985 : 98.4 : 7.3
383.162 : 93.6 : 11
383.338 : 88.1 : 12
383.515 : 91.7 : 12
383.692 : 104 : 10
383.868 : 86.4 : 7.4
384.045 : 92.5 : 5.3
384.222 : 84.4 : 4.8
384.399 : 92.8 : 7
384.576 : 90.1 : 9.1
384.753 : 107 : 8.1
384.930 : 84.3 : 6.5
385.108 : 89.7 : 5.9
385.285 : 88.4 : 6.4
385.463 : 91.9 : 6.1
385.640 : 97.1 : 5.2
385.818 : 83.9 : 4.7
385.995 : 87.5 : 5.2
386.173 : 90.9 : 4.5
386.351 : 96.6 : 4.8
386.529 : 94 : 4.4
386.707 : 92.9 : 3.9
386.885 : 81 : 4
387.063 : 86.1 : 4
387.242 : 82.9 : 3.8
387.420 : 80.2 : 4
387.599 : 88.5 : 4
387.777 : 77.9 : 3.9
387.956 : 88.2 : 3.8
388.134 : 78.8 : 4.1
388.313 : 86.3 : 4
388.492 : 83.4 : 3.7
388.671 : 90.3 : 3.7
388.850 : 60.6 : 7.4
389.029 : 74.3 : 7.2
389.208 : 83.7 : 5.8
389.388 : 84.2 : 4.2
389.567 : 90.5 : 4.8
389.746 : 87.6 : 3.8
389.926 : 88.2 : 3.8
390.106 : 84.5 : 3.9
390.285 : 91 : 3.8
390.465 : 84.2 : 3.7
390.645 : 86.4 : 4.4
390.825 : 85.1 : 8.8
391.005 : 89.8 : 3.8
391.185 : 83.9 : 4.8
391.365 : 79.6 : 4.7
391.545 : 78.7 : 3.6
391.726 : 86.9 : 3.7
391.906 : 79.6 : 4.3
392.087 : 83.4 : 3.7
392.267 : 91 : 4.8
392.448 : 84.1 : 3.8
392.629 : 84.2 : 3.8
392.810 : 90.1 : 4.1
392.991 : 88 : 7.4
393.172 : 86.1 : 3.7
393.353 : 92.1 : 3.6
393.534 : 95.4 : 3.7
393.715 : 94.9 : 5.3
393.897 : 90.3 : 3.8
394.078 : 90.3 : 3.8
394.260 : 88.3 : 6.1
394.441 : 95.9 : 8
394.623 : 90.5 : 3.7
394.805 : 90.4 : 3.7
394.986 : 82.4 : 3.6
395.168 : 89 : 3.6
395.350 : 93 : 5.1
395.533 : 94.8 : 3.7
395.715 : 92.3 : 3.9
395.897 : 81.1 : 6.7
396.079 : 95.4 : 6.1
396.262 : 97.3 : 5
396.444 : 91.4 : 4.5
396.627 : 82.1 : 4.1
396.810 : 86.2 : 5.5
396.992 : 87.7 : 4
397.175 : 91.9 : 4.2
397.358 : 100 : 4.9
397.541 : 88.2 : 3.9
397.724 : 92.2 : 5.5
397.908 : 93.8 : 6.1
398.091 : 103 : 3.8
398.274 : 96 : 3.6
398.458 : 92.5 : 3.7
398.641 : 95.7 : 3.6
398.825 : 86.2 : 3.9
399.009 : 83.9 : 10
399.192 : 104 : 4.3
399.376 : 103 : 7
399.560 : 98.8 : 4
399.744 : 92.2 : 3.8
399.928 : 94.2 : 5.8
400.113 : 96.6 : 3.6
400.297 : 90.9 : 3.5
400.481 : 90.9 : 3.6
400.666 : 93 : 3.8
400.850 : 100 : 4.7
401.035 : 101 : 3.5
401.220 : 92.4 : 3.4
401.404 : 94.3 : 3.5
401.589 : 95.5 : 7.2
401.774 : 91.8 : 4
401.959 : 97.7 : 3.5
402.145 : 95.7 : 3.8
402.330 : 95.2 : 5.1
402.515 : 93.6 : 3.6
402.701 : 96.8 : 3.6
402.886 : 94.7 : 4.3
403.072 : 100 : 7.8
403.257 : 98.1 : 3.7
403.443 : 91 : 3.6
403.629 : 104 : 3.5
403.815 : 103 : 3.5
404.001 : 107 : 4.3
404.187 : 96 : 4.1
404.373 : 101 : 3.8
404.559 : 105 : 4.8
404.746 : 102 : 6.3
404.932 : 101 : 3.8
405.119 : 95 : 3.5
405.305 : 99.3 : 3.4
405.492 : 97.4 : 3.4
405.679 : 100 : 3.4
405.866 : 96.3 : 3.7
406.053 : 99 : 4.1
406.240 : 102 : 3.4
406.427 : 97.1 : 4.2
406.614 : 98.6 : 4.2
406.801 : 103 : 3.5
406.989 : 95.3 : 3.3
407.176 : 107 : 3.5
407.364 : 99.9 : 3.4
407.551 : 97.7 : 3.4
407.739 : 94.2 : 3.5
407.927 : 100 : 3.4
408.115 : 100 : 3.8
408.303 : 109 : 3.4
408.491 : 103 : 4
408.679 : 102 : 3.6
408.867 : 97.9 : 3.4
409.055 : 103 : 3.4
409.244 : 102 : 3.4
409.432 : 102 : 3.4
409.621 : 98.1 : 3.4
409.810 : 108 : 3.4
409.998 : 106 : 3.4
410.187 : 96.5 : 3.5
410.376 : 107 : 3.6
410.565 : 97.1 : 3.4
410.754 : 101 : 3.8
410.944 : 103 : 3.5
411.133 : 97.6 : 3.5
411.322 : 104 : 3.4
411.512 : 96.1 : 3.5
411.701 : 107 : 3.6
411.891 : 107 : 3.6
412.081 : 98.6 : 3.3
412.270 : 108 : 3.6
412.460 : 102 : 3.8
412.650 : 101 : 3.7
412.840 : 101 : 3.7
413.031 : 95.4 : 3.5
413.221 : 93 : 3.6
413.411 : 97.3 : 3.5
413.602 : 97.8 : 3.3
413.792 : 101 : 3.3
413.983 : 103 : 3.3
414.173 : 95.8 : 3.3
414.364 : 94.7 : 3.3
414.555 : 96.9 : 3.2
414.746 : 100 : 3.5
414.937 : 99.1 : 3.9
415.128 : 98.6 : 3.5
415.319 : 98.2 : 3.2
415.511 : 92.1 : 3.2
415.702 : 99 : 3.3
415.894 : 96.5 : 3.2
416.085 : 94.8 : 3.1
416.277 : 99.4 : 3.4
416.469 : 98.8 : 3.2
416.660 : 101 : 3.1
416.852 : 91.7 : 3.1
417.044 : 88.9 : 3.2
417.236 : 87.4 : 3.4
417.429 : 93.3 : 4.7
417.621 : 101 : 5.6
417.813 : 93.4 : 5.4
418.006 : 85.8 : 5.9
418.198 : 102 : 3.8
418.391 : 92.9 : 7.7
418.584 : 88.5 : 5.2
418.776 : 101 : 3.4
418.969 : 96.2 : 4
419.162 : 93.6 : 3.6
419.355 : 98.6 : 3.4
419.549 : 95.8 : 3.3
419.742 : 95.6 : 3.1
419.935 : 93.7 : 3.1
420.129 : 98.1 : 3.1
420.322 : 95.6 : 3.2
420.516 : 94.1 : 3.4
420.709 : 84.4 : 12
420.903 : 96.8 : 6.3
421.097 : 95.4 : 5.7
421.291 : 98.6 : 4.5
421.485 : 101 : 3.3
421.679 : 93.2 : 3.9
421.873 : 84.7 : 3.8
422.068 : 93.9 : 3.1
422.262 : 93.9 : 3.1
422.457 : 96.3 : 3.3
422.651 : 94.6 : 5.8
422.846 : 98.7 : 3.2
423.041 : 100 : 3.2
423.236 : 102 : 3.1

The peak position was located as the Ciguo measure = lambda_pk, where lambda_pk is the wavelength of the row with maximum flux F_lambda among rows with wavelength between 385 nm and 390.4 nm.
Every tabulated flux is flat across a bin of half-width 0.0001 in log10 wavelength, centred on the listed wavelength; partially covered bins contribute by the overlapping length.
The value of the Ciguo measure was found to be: 385.640 nm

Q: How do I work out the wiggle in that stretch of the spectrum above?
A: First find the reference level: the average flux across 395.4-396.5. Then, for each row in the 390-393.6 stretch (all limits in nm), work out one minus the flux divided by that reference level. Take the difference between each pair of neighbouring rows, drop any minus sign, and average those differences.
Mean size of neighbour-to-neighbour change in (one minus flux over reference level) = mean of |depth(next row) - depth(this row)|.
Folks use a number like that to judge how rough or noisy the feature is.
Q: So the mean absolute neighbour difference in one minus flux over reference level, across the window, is 0.049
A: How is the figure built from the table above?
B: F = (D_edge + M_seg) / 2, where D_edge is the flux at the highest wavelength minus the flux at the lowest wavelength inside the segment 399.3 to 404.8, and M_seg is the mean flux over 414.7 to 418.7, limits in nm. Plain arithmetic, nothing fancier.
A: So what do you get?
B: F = 47.2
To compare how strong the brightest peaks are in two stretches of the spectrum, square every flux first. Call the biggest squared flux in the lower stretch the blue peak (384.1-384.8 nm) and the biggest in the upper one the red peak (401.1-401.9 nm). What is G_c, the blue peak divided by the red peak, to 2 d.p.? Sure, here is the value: 1.26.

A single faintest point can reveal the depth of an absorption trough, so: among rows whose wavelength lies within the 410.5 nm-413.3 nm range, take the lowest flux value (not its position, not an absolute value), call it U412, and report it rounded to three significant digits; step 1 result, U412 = 93.0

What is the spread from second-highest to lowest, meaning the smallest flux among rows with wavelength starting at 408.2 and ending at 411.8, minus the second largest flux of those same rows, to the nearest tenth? -11.9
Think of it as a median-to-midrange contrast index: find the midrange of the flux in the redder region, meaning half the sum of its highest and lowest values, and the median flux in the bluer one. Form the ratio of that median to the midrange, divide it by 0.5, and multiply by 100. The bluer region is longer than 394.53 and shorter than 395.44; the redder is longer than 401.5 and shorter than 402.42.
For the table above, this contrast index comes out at 191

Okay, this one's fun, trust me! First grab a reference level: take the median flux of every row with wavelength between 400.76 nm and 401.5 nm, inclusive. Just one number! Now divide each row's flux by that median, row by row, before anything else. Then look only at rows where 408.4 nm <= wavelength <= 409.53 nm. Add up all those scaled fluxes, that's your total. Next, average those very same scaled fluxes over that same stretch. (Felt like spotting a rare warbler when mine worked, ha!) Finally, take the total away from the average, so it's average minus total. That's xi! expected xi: -5.23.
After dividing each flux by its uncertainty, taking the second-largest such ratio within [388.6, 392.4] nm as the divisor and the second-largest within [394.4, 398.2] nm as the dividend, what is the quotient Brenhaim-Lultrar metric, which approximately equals 1.07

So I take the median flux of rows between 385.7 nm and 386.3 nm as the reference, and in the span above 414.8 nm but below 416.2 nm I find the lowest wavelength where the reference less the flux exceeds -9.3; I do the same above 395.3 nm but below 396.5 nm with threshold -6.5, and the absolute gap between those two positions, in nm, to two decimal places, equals 20.16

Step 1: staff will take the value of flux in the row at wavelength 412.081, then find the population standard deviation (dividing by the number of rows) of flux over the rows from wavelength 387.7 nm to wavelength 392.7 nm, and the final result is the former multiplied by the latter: 605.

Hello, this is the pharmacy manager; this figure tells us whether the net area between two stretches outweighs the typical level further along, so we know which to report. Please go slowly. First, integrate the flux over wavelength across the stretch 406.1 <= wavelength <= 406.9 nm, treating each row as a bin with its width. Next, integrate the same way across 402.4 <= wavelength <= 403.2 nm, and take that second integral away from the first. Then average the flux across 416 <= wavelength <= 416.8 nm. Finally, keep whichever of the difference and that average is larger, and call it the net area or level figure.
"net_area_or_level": 98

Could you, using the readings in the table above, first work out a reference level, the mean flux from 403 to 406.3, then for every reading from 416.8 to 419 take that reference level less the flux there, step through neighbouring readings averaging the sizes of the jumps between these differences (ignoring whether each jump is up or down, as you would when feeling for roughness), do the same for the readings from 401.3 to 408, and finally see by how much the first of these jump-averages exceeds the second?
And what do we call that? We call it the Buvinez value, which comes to 3.01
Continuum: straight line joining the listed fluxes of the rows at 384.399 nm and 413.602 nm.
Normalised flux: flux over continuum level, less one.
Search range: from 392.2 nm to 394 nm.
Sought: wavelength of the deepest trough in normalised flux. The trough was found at 392.448 nm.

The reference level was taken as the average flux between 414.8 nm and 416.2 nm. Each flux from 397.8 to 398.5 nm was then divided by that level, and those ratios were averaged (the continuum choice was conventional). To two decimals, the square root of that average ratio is 1.00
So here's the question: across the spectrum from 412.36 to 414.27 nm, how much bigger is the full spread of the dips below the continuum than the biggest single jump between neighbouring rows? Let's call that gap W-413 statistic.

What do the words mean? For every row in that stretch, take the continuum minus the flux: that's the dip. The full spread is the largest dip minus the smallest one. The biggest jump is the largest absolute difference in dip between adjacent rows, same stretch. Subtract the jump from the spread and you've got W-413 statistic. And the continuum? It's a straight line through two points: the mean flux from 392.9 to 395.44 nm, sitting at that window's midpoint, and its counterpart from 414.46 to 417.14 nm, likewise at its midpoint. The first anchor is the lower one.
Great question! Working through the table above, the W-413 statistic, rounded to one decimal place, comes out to 2.5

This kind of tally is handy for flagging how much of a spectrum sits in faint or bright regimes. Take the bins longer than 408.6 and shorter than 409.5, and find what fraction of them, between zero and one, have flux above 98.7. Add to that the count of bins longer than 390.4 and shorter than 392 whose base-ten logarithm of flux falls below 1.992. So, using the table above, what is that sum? 9.8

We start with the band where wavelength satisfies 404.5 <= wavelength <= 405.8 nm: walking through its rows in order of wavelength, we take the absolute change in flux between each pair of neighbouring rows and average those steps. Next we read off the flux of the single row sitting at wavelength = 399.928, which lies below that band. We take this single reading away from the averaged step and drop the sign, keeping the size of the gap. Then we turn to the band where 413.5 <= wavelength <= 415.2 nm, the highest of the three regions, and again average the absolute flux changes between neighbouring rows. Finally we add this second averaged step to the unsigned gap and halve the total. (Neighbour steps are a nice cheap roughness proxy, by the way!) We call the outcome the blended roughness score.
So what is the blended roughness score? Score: 47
